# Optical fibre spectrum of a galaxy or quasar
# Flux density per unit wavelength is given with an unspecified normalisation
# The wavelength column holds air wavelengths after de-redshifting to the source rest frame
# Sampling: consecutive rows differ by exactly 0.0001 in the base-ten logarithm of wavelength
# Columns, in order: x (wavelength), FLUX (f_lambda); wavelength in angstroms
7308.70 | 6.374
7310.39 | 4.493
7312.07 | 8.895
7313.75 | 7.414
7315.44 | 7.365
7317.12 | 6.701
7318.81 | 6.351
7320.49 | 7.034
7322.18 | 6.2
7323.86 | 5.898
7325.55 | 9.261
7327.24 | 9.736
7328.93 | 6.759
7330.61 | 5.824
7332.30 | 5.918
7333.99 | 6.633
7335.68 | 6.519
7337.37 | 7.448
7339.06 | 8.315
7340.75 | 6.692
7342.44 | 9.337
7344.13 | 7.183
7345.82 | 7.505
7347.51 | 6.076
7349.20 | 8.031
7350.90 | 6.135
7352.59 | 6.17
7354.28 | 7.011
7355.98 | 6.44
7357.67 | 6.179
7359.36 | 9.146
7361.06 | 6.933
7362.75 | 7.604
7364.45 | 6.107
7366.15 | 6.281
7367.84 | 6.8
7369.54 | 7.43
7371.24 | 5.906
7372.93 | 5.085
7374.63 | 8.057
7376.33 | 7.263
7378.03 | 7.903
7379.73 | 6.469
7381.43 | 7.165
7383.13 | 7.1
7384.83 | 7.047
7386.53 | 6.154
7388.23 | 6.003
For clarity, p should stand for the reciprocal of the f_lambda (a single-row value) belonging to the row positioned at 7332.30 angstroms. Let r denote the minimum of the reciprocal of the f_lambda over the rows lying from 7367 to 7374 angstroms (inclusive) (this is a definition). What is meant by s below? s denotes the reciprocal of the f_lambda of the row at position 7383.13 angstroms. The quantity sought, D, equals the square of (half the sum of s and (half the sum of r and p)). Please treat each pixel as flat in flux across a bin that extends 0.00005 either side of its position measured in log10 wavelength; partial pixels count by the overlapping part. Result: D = 0.0214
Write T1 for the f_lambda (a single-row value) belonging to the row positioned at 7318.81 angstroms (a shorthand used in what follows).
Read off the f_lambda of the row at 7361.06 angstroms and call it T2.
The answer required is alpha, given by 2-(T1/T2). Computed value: 1.08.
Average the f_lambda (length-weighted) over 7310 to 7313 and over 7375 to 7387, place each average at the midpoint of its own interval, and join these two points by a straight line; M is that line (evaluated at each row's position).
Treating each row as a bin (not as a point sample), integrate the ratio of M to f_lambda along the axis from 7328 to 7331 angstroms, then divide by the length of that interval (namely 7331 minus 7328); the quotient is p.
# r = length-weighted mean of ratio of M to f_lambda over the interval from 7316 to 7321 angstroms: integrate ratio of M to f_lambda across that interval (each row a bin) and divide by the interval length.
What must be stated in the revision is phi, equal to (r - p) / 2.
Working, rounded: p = 1.11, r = 1.06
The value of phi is -0.03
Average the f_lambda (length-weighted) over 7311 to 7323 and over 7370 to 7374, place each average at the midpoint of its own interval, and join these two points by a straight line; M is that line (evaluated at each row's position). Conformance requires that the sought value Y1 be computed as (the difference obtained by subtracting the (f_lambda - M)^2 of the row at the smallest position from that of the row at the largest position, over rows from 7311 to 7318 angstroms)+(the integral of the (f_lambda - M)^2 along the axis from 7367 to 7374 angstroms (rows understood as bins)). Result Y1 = 4.7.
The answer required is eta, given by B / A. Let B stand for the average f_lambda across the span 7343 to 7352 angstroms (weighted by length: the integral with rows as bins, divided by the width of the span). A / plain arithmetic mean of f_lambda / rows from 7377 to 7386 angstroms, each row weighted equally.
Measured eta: 0.99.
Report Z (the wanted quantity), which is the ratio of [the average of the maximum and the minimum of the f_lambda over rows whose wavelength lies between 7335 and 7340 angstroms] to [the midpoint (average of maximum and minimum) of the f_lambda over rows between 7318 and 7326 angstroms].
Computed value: 0.98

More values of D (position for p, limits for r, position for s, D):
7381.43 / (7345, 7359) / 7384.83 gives 0.0188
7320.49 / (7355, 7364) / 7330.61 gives 0.0221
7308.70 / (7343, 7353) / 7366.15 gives 0.0225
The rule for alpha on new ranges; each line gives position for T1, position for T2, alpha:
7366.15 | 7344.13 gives 1.13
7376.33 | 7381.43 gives 0.99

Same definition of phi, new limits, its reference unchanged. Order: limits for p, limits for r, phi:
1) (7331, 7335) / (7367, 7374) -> 0.00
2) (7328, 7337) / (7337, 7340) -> -0.11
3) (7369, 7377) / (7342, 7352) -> -0.05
